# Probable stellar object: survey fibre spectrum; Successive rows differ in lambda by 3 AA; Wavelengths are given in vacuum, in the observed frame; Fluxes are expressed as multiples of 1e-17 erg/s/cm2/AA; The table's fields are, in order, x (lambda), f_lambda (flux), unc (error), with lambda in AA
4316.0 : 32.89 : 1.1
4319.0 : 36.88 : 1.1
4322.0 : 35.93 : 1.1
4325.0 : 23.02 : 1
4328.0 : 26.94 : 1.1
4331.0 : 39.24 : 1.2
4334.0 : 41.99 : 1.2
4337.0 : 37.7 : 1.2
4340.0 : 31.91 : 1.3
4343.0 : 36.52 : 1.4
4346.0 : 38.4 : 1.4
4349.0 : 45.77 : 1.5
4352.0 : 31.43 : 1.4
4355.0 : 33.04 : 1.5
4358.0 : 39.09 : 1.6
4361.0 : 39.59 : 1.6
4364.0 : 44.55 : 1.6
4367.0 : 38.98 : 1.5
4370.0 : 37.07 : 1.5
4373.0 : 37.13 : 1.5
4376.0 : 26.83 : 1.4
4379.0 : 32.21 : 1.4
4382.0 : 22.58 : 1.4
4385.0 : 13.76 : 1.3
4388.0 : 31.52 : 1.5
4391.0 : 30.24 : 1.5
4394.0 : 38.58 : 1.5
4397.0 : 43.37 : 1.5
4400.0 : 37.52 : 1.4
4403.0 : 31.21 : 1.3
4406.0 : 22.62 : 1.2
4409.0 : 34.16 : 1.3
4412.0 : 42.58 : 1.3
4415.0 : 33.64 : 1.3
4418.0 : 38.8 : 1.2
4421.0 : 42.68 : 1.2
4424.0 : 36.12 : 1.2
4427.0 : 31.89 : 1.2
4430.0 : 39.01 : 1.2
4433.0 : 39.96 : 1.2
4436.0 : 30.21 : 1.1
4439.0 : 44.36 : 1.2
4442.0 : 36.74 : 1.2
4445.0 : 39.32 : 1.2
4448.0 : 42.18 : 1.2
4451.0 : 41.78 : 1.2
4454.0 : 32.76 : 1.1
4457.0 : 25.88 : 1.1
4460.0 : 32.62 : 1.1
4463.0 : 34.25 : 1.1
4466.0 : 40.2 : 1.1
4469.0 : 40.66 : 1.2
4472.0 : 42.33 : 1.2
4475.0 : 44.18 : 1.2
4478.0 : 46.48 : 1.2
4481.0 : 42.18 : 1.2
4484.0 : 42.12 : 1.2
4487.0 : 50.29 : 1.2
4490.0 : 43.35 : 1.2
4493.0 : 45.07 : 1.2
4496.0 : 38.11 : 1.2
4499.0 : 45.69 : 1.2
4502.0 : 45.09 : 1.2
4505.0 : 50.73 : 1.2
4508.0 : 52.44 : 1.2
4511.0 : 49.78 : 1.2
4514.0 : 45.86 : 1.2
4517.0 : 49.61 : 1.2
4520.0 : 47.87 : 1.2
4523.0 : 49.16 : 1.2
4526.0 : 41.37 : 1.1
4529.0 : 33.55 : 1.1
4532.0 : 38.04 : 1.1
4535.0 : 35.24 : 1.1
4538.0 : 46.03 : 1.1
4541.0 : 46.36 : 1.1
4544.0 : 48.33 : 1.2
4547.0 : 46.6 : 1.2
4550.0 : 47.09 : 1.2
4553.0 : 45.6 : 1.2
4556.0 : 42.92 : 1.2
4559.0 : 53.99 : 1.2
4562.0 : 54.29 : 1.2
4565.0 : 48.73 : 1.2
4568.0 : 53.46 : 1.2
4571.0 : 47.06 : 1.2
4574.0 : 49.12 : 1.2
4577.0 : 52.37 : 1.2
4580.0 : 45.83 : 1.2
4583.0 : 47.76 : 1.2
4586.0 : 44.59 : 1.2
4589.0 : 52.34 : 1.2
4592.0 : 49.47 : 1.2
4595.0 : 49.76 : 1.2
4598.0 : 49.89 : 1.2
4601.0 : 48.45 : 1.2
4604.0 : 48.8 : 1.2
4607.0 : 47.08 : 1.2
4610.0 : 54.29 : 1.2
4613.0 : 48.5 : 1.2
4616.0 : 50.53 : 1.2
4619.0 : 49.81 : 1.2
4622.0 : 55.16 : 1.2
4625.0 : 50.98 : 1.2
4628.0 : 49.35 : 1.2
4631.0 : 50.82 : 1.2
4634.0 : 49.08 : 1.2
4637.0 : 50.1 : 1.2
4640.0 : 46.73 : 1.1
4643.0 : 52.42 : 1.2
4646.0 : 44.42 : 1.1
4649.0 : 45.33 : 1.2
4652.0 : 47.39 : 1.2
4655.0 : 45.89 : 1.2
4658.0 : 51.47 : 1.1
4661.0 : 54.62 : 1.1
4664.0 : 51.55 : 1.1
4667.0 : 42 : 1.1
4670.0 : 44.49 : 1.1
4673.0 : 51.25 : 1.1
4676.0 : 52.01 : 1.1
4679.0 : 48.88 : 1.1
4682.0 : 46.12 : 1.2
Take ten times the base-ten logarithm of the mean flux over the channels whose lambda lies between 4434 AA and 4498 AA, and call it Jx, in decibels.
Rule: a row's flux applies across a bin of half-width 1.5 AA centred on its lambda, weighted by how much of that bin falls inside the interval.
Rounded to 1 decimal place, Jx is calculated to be 16.0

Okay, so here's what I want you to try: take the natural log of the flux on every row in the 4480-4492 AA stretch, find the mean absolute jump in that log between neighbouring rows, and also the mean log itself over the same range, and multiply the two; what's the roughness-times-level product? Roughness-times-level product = 0.4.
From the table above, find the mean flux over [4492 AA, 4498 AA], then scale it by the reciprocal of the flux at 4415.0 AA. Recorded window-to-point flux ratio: 1.2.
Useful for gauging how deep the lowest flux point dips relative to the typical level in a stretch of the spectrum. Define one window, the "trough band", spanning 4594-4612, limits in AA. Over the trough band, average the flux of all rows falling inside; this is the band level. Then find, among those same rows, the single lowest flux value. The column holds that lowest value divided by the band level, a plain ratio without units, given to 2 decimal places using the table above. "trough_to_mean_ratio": 0.95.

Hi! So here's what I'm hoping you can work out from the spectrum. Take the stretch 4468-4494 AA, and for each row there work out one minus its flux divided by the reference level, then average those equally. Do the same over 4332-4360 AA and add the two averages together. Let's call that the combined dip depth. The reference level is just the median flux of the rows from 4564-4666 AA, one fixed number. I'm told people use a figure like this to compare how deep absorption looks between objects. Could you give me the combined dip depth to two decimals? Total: 0.35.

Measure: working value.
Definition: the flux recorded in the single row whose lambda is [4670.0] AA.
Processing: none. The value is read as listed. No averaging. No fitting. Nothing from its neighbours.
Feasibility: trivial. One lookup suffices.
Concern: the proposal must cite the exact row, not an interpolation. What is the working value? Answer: 44.49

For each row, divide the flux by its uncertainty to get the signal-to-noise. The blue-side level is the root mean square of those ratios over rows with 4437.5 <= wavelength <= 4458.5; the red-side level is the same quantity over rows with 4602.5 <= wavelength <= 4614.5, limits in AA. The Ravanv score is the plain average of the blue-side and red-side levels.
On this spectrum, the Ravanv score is 37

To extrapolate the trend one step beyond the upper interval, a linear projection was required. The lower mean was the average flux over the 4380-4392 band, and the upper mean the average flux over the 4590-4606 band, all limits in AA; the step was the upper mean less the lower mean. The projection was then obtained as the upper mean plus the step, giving 74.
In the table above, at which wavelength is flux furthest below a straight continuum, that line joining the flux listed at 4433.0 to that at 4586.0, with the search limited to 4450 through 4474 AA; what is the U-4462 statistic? 4457.0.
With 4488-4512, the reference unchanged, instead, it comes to 4496.0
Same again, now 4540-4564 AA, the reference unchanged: 4556.0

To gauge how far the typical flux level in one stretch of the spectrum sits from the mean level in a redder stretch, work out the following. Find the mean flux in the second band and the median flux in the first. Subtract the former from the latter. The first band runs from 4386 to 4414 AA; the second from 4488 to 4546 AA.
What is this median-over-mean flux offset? -11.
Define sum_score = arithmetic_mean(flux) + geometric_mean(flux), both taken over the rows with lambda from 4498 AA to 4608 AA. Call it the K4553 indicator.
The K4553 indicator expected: 94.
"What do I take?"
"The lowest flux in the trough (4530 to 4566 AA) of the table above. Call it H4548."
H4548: 35.24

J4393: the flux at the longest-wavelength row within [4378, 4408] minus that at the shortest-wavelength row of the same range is -10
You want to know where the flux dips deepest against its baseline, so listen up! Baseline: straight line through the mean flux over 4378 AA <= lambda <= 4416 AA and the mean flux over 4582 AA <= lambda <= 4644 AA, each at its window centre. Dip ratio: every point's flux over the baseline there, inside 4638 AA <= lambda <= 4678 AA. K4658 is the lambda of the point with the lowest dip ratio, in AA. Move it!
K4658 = 4667.0 AA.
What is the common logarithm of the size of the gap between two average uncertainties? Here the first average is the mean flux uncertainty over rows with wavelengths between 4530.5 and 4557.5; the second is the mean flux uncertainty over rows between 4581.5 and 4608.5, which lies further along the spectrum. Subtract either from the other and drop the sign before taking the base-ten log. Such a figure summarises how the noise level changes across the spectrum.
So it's -1.4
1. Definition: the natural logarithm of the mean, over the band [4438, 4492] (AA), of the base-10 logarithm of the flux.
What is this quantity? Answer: 0.47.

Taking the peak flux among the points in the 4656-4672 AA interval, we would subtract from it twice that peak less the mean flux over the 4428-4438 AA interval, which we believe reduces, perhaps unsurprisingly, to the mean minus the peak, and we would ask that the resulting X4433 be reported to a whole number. -18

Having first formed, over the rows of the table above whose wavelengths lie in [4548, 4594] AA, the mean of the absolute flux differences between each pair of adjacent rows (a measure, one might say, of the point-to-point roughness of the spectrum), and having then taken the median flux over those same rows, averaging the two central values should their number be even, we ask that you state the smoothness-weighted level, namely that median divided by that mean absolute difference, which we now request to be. 11.4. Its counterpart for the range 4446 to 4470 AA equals 8.4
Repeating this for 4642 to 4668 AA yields 11.2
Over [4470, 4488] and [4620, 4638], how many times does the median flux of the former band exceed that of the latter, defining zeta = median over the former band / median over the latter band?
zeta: 0.86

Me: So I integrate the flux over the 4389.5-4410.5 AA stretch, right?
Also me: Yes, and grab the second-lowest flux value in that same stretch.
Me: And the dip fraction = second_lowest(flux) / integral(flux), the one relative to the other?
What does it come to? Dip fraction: 0.0424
